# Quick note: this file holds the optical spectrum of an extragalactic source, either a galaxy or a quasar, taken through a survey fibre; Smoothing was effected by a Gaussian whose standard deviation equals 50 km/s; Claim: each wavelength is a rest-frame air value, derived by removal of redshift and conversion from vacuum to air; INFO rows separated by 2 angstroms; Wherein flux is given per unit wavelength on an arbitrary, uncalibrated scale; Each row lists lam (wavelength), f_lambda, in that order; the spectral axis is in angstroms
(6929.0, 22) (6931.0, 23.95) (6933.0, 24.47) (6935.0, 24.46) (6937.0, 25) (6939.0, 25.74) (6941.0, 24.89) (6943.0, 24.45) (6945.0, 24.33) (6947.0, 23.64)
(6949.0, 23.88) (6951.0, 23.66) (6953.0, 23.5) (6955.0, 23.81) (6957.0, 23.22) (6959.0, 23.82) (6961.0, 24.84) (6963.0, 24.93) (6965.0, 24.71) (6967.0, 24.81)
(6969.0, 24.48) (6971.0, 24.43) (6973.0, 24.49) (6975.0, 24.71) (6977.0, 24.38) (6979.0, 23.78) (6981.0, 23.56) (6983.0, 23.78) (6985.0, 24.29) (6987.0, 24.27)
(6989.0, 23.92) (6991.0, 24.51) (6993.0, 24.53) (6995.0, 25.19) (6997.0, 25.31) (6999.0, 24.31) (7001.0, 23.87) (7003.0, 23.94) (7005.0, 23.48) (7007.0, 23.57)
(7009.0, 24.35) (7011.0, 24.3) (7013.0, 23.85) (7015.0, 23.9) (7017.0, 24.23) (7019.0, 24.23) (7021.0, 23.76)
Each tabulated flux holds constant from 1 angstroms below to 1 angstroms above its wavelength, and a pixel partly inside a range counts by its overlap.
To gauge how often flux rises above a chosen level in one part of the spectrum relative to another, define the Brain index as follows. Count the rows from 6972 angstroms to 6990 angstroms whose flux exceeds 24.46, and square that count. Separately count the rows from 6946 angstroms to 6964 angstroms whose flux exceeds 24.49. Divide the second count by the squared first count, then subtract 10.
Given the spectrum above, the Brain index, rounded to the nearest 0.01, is -9.50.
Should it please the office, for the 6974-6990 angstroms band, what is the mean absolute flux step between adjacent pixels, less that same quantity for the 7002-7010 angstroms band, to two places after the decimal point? -0.12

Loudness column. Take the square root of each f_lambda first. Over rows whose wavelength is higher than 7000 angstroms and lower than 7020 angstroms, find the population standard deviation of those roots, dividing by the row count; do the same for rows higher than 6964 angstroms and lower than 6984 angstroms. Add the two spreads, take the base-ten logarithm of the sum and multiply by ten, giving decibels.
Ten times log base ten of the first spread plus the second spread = -11.4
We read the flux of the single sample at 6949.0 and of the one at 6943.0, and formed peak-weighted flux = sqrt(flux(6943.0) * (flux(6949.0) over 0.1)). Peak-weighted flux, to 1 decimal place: 76.4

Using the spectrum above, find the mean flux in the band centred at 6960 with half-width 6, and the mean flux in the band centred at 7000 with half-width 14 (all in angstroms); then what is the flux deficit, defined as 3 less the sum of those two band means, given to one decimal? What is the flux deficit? -45.5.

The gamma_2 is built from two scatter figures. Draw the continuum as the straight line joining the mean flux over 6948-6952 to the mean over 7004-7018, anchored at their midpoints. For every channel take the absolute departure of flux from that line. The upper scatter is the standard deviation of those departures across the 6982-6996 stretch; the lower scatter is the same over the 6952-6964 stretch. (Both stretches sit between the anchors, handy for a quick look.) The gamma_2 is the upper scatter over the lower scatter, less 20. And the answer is -19.1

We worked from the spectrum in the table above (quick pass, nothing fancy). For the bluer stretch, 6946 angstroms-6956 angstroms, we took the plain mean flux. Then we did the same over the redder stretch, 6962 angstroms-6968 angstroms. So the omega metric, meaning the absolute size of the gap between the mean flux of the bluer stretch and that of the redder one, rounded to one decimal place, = 1.1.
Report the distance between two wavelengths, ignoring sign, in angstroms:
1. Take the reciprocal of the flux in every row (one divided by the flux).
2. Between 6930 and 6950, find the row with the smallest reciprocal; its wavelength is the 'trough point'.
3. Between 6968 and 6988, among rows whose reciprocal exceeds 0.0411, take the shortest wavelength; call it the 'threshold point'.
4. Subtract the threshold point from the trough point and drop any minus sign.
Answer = 40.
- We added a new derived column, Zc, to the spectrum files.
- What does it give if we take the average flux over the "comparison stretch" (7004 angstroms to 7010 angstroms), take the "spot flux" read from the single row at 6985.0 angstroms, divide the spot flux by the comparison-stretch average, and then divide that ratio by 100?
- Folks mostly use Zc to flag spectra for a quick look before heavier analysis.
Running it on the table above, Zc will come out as 0.0102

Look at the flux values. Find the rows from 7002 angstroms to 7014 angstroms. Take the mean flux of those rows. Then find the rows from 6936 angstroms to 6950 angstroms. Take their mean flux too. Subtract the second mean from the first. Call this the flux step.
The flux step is -0.6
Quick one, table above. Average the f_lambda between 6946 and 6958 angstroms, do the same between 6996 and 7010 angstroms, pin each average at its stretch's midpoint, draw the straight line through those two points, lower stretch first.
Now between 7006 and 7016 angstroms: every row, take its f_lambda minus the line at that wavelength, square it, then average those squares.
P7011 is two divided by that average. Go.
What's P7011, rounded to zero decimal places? 16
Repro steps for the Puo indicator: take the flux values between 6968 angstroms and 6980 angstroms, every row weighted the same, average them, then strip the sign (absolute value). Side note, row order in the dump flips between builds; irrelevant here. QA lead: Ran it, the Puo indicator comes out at 24.4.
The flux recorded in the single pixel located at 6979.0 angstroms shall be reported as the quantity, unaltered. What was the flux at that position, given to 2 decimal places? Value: 23.78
